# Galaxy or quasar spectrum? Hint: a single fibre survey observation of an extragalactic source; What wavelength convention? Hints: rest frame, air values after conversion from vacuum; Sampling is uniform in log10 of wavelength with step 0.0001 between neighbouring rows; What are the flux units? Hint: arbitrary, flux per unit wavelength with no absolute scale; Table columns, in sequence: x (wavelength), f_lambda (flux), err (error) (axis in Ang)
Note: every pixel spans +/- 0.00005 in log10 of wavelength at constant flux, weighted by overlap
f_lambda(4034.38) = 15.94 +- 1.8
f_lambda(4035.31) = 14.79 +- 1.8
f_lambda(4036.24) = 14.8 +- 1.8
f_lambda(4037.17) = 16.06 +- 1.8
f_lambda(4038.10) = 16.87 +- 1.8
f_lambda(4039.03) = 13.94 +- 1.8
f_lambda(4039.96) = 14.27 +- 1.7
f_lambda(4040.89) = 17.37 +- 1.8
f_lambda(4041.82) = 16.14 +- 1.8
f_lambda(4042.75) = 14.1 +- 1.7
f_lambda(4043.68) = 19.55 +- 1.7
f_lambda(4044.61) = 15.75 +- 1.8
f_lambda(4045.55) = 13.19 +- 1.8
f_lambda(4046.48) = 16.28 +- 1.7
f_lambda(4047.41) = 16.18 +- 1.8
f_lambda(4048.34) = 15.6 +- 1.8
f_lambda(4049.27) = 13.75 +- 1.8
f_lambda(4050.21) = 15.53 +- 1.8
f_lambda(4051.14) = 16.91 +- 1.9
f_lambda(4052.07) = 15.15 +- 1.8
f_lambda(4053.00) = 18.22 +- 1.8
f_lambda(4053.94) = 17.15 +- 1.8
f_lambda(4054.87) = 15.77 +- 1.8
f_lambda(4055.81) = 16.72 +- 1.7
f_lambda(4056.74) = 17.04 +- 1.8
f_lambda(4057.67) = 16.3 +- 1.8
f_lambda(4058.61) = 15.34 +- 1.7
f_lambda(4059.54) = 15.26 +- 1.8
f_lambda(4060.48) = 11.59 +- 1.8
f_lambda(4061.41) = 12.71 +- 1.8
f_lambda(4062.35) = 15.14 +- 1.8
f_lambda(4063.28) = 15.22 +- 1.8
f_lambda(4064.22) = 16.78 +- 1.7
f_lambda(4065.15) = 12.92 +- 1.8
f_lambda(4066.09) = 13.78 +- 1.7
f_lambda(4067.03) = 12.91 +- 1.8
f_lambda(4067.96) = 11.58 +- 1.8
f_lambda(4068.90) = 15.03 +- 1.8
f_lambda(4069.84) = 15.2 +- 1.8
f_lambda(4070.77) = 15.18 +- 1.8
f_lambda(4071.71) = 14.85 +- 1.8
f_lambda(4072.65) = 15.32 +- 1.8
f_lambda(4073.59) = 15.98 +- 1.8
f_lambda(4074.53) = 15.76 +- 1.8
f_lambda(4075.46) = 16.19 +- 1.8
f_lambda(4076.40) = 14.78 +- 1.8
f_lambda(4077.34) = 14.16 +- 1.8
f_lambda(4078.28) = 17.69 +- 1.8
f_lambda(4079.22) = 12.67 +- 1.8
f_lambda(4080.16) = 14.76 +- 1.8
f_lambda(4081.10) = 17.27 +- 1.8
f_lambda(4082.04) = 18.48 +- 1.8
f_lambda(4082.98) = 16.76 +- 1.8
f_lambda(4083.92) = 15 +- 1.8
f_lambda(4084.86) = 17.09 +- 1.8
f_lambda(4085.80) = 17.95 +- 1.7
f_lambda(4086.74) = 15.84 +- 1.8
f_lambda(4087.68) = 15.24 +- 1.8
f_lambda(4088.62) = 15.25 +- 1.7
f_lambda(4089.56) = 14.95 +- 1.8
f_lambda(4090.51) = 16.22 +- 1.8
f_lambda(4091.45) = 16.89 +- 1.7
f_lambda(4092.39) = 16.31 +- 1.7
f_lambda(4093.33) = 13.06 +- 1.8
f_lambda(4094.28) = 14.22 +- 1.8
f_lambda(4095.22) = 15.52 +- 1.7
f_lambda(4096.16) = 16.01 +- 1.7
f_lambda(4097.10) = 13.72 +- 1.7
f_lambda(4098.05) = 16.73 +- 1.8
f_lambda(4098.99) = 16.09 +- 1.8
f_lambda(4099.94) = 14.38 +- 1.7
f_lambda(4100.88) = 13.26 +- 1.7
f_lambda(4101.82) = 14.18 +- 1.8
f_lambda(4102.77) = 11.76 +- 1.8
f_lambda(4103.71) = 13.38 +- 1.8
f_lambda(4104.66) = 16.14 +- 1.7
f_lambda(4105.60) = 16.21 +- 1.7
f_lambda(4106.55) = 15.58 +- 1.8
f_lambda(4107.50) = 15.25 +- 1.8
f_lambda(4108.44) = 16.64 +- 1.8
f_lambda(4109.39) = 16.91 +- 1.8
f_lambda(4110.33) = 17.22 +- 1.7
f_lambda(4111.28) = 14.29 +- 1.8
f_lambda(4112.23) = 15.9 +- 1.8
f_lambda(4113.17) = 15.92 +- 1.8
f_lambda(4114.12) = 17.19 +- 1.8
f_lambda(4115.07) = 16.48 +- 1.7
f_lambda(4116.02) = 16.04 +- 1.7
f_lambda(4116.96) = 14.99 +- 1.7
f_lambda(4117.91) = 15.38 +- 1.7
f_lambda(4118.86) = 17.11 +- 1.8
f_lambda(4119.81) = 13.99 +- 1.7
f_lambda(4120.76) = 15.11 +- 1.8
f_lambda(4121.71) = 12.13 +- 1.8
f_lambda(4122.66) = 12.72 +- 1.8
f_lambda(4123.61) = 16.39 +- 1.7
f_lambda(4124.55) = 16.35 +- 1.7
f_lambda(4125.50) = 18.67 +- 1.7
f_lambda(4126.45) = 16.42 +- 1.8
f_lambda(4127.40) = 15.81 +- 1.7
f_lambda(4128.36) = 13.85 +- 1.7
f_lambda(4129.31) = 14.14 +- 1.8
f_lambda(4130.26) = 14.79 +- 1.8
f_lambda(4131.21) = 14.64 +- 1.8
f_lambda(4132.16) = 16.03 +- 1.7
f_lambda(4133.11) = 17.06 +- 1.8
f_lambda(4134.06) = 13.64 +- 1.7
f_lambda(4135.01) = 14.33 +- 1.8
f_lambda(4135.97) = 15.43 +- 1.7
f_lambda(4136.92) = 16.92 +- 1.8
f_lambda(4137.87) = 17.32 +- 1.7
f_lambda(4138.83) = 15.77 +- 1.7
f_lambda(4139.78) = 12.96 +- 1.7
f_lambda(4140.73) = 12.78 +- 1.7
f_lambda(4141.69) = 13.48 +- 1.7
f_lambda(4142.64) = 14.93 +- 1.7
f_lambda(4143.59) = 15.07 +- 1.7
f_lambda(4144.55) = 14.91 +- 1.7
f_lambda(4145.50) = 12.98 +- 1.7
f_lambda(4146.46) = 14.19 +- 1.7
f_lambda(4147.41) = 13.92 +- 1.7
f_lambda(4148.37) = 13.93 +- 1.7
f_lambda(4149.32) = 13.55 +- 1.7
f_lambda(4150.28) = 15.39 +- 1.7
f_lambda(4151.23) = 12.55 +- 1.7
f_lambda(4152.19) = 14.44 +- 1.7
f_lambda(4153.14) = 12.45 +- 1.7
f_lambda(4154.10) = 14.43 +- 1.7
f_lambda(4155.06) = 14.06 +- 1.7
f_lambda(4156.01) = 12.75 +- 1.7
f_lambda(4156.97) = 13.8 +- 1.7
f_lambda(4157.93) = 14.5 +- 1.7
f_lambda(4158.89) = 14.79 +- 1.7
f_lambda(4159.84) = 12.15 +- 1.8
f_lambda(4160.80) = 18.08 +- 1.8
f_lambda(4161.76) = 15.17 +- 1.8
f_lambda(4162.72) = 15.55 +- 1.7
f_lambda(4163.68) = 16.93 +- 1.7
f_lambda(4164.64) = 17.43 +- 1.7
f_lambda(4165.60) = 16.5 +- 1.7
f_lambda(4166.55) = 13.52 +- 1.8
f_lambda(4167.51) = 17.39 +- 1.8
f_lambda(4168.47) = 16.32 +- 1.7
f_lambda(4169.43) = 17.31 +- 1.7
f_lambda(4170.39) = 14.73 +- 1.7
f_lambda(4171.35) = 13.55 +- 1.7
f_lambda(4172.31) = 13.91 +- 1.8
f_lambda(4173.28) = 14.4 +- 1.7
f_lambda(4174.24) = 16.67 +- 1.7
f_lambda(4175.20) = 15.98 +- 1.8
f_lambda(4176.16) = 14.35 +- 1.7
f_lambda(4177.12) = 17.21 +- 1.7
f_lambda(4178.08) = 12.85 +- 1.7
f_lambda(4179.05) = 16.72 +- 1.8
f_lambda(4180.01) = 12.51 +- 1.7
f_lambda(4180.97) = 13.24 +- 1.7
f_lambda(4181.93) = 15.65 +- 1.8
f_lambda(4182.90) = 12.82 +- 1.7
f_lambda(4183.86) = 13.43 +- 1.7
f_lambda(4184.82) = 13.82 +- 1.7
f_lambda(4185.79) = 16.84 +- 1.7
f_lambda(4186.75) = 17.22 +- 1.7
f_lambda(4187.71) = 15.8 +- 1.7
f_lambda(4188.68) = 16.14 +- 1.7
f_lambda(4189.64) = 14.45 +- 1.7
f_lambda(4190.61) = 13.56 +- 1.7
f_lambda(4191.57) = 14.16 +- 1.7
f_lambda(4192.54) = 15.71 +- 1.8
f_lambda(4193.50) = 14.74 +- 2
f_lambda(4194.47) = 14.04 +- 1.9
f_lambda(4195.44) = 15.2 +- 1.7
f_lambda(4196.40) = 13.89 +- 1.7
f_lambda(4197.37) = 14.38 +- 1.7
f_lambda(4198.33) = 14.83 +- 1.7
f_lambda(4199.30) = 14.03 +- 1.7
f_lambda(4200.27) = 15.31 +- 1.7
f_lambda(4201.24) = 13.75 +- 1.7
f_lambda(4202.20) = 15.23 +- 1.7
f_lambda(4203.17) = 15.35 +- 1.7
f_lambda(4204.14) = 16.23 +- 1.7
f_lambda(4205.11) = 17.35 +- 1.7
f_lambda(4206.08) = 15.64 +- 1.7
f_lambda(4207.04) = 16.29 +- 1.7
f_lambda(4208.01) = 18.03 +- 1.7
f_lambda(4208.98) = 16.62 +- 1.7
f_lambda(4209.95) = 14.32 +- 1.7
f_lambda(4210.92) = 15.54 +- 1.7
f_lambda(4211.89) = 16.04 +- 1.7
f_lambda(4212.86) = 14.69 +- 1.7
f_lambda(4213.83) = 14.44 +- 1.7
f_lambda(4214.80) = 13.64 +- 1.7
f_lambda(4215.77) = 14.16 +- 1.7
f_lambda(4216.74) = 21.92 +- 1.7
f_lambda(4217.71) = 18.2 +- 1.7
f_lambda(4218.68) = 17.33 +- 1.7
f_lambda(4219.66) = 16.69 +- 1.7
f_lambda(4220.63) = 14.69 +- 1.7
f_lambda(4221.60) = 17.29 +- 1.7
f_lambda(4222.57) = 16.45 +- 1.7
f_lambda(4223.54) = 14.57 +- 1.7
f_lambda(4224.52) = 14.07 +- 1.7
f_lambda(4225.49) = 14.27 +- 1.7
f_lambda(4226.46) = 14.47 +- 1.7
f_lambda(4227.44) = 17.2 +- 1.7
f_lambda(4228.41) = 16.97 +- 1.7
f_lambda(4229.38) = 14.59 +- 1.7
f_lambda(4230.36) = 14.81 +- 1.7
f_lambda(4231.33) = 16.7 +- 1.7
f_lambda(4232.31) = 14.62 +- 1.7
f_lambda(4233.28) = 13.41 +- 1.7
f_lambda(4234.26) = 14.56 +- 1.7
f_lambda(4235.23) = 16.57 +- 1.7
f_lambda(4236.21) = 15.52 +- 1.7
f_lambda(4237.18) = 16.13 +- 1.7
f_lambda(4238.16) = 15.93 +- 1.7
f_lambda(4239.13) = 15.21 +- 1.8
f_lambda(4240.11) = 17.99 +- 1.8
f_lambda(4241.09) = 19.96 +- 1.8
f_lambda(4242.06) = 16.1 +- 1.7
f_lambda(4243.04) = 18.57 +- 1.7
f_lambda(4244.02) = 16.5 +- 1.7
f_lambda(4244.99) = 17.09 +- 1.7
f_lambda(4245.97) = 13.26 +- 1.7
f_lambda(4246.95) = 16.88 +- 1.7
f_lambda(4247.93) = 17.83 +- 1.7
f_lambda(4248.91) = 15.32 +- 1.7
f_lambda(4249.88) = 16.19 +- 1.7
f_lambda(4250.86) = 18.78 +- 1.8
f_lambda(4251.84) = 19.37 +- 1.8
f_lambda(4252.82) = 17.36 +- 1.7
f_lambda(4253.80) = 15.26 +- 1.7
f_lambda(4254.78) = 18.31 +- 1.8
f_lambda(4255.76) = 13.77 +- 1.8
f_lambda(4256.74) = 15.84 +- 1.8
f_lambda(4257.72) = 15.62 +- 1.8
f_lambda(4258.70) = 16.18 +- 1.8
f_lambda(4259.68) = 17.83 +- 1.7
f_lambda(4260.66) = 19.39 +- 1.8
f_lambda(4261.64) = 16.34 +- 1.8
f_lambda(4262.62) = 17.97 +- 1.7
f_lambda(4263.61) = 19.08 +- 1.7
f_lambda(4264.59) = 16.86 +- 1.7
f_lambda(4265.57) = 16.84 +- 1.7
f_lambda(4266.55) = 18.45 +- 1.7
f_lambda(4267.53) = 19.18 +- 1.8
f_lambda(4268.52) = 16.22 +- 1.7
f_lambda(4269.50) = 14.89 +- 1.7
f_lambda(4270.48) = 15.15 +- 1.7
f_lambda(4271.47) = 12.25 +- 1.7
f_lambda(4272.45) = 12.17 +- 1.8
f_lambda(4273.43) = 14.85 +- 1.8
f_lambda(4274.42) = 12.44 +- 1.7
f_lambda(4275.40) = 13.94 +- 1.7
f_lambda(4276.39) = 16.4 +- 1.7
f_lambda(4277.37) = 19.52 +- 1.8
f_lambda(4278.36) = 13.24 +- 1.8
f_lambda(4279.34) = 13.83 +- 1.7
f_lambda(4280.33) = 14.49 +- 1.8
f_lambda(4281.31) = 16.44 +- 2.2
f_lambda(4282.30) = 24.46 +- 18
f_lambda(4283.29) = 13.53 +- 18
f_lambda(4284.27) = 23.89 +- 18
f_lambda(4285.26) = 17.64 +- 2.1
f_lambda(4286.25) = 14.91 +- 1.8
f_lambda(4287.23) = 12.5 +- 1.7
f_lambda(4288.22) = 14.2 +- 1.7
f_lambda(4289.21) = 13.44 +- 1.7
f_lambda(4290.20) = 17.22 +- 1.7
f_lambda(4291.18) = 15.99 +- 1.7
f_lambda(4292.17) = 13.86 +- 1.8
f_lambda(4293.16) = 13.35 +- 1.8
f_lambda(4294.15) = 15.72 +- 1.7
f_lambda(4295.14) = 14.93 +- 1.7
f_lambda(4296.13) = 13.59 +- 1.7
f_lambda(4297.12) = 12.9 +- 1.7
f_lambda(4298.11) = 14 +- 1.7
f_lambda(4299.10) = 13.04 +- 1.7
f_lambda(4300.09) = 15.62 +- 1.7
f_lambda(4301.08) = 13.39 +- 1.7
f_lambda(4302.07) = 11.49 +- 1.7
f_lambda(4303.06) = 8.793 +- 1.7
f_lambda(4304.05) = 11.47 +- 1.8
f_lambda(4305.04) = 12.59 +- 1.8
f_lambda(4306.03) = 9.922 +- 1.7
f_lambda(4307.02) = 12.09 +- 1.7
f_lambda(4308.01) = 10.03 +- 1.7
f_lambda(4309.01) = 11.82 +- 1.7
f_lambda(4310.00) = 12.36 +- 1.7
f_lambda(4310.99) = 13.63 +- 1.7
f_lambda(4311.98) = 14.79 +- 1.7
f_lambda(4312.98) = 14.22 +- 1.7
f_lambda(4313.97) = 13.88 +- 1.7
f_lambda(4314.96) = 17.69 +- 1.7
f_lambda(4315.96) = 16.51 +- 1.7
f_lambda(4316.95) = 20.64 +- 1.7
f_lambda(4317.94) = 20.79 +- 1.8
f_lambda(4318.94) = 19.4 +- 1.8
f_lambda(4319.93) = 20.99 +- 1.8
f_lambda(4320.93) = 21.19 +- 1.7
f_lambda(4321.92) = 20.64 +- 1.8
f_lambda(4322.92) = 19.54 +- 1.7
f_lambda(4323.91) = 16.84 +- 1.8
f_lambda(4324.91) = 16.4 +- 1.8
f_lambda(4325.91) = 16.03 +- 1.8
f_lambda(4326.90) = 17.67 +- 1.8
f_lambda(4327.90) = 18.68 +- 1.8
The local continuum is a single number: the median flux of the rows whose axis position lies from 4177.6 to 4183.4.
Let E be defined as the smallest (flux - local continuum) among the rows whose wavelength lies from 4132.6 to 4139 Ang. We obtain 1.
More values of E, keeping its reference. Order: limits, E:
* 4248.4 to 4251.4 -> 2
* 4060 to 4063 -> -1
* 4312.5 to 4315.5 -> 1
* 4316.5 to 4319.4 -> 6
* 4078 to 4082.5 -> 0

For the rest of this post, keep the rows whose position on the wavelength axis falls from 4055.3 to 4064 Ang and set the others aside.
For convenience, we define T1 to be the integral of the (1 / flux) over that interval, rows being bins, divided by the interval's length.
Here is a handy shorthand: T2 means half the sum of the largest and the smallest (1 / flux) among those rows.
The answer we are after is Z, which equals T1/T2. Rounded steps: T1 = 0.0672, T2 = 0.072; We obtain 0.93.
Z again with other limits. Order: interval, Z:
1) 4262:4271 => 0.98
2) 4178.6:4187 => 1.01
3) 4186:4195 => 1.01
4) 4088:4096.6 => 0.96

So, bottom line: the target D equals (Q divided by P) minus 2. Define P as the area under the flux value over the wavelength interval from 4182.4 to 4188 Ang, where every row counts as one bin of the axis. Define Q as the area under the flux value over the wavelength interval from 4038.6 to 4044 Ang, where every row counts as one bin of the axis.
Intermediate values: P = 84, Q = 85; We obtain -0.98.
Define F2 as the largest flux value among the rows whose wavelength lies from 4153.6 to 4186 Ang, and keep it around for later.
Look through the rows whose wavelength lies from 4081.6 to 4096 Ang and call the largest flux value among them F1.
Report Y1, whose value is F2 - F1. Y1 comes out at 0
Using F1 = 18.48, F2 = 18.08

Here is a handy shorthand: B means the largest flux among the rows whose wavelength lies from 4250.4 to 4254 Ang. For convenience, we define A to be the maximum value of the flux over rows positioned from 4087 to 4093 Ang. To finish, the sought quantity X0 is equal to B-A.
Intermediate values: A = 16.89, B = 19.37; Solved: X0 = 2.5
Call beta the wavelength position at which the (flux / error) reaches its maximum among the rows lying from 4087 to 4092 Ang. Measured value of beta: 4091.45 Ang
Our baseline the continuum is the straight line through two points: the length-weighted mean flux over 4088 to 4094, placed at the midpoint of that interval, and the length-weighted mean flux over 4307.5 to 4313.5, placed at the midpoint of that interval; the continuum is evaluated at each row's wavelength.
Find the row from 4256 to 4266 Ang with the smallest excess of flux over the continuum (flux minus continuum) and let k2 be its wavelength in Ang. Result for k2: 4257.72 Ang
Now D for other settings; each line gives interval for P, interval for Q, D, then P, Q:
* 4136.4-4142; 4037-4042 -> -1.06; 84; 79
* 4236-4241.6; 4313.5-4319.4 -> -0.87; 94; 107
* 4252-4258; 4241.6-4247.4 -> -1.02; 97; 95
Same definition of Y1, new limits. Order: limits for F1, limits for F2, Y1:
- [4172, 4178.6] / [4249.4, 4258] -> 2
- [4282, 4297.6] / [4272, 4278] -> -5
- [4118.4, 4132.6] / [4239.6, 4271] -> 1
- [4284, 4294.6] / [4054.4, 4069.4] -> -7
